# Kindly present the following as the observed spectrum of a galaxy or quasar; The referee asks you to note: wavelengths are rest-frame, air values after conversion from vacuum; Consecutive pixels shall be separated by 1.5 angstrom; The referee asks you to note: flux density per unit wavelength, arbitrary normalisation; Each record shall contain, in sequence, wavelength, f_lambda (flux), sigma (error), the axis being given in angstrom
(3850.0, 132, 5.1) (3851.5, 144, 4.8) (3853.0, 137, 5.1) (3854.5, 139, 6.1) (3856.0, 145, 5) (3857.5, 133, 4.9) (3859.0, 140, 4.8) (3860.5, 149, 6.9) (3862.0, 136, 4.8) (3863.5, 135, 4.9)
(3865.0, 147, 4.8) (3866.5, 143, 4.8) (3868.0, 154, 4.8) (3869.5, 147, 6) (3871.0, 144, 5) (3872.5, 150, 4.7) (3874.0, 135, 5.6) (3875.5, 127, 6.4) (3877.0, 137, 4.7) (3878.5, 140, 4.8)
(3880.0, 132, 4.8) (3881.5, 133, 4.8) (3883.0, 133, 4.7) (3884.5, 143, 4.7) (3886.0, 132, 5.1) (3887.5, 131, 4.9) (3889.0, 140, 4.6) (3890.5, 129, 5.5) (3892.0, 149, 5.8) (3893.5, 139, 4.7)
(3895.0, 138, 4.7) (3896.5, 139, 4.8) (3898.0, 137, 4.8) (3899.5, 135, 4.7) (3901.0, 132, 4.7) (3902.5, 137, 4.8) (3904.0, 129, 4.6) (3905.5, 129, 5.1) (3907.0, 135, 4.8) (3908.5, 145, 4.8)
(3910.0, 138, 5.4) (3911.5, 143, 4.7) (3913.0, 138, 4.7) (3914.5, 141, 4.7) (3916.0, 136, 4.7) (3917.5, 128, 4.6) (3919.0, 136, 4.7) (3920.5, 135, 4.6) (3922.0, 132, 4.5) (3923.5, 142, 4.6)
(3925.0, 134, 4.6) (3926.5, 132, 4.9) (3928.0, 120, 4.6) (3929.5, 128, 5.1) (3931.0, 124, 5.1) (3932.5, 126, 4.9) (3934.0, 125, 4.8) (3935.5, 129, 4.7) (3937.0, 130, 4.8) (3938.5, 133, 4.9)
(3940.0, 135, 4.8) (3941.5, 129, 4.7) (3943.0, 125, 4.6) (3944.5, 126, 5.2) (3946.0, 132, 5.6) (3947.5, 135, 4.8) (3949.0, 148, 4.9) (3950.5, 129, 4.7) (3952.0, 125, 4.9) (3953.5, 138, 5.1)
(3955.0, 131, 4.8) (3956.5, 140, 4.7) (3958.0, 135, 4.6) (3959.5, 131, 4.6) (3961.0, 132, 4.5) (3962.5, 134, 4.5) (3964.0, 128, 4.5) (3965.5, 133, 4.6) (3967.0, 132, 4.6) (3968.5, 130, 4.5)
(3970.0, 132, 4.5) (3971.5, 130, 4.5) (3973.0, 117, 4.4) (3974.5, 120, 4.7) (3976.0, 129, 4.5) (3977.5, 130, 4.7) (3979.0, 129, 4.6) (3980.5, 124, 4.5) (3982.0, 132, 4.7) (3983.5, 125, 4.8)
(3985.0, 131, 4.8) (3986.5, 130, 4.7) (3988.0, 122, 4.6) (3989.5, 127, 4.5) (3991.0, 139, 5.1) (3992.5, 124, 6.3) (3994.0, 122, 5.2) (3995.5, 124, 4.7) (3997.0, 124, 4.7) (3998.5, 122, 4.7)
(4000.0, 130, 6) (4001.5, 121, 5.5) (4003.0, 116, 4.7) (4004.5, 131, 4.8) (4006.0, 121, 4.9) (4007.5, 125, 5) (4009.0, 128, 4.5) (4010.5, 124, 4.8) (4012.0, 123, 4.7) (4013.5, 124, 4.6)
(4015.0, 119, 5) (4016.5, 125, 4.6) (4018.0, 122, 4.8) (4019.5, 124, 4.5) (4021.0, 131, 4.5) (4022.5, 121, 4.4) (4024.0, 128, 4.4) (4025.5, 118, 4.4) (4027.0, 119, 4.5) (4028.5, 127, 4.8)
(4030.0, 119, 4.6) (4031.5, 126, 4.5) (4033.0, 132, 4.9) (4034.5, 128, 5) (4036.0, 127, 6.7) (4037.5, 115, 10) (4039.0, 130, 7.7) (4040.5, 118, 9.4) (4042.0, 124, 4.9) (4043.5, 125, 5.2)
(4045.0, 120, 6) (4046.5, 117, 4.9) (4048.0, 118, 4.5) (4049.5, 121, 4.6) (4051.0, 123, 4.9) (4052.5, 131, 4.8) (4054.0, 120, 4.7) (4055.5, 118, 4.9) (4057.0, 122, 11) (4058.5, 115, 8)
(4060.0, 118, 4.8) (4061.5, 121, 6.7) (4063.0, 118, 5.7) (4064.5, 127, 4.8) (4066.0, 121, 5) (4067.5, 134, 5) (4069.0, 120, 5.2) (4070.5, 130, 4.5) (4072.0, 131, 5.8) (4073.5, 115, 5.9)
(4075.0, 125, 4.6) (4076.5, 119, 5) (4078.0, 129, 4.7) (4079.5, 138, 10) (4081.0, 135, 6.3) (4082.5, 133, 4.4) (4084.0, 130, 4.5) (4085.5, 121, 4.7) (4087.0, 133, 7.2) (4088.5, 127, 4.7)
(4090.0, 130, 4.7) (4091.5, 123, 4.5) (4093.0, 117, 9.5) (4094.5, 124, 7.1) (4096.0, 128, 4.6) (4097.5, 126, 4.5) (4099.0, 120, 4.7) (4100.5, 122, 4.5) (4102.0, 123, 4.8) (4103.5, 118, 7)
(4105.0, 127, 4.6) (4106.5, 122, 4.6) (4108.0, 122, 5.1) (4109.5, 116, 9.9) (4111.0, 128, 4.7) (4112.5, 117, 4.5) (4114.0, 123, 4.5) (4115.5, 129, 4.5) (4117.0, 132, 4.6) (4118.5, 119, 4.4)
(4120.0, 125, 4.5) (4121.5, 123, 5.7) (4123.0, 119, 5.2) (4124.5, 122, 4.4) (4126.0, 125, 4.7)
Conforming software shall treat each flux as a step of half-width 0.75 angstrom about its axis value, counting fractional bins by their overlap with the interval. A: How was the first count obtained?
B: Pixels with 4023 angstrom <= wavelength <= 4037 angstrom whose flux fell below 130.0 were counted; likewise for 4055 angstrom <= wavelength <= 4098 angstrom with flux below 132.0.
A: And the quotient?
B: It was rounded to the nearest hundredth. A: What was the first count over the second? 0.33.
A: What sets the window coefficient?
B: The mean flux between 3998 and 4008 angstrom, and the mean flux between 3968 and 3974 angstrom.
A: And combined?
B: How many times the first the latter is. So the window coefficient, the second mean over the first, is 1.03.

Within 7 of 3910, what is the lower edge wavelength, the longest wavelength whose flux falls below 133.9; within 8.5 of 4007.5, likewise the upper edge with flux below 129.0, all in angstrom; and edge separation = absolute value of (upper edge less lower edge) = 109.5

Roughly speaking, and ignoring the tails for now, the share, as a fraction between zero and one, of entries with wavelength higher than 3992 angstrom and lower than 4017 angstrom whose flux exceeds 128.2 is 0.1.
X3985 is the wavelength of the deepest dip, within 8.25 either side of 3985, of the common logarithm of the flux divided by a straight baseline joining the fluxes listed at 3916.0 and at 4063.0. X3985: 3988.0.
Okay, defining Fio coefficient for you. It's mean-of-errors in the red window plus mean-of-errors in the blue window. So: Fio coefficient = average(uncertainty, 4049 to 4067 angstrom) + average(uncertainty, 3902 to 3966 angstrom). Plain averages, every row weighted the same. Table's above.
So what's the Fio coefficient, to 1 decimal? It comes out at 10.6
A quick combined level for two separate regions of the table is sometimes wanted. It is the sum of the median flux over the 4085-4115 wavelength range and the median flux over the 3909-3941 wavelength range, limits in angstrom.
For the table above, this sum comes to 256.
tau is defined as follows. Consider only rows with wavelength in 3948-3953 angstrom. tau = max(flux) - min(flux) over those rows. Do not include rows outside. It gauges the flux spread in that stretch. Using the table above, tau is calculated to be 23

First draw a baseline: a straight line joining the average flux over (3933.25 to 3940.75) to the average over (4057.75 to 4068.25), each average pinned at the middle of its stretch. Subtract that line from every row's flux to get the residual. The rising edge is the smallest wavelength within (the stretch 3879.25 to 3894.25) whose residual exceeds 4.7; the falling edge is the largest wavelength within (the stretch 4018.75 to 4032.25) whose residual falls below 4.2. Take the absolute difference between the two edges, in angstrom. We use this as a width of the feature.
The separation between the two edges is 147.0 angstrom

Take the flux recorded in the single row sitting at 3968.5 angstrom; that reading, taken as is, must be 130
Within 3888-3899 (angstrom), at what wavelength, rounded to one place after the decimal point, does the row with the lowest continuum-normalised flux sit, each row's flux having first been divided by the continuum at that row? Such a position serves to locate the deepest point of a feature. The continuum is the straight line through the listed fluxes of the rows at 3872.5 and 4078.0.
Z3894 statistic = 3890.5 angstrom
